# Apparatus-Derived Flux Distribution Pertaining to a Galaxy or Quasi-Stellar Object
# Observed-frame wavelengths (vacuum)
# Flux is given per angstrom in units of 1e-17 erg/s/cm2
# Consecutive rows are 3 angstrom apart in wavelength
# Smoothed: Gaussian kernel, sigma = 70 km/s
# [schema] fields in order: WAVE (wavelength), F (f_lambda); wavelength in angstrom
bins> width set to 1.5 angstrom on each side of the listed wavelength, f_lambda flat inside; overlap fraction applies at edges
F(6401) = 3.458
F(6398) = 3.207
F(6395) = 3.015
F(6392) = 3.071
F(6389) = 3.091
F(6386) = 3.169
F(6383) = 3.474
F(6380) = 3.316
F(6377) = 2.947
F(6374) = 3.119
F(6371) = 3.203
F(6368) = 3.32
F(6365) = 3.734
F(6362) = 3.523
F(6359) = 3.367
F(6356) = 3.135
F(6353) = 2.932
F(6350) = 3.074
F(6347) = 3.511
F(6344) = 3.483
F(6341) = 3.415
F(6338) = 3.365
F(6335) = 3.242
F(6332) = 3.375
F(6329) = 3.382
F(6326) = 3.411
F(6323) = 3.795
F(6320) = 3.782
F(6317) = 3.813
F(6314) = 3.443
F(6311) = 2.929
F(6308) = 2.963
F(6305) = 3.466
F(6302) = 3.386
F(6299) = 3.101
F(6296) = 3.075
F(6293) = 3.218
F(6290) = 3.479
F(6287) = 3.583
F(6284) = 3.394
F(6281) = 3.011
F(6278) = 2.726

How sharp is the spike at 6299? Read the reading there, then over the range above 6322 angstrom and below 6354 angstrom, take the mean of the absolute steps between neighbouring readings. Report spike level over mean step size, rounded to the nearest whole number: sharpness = 22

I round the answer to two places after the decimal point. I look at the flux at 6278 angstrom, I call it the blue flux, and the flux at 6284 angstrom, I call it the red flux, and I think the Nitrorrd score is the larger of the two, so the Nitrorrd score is 3.39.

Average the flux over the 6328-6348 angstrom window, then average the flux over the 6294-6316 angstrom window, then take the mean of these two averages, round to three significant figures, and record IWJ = 3.30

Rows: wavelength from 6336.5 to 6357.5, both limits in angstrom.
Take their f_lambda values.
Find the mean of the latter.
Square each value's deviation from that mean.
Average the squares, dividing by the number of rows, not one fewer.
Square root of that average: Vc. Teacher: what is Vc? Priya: 0.208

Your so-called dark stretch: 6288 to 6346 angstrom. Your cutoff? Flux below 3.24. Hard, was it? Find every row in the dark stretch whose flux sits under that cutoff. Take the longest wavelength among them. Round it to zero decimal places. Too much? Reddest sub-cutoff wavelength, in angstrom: 6311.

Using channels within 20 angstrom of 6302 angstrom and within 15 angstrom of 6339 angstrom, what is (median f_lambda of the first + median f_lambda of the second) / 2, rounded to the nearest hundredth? 3.39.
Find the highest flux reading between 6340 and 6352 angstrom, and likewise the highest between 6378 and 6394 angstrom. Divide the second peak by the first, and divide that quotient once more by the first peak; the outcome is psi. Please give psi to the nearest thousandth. 0.282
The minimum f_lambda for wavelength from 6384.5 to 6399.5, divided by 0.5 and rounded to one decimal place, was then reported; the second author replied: 6.0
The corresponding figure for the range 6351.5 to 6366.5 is 5.9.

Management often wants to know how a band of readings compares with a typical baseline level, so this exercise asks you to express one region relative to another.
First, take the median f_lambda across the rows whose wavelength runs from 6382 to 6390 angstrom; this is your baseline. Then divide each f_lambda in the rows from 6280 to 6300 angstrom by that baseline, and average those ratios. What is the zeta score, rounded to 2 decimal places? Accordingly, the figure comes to 1.03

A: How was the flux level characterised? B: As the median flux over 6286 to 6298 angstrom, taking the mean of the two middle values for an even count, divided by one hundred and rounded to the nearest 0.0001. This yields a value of 0.0335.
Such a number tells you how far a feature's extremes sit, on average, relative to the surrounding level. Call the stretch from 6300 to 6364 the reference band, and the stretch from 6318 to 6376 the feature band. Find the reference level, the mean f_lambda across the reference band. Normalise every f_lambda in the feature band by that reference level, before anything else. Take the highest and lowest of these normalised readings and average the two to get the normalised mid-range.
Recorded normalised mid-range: 1.00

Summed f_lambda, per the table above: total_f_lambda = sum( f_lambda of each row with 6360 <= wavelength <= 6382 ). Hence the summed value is 23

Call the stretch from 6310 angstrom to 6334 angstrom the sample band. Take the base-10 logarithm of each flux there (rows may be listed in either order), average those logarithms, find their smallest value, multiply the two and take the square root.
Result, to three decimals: 0.503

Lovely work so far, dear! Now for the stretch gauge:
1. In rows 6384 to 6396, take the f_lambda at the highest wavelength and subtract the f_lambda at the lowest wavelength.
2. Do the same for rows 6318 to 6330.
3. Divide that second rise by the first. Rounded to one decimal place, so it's 2.6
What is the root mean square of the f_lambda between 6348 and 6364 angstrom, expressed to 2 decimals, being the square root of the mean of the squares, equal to 3.21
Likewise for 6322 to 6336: 3.45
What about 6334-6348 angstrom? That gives 3.40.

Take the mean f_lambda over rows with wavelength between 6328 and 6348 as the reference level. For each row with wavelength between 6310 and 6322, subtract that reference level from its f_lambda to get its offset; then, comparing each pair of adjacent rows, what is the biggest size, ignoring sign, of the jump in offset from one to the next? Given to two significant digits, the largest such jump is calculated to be 0.51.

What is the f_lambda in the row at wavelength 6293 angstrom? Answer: 3.218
